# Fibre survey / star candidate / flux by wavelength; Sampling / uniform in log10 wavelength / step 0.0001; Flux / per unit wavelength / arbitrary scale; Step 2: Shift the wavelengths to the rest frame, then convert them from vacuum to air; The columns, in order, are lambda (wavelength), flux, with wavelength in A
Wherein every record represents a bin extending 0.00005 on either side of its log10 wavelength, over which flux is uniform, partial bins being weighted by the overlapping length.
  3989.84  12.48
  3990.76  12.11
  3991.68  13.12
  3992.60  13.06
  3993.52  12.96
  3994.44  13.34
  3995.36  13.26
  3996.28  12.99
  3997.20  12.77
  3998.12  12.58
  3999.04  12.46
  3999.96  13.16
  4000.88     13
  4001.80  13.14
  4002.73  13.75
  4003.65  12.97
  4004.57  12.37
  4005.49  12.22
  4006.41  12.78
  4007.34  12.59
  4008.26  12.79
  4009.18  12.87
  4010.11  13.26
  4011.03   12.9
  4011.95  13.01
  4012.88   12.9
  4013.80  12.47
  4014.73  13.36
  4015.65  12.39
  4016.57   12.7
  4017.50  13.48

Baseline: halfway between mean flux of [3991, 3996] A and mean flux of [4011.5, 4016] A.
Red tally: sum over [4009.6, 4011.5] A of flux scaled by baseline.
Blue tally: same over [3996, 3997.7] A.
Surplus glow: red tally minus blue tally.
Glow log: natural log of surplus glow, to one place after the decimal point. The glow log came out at -3.5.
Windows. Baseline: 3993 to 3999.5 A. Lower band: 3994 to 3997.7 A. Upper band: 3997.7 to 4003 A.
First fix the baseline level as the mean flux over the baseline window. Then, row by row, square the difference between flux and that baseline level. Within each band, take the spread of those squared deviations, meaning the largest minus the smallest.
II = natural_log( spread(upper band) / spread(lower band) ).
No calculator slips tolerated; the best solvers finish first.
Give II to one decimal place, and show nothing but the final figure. 1.4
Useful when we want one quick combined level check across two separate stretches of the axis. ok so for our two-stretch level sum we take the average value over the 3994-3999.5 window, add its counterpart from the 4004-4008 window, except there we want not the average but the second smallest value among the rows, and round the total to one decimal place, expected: 25.3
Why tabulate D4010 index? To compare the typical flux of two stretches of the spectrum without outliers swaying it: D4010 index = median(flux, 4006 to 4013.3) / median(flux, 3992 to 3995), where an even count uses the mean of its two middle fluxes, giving 0.987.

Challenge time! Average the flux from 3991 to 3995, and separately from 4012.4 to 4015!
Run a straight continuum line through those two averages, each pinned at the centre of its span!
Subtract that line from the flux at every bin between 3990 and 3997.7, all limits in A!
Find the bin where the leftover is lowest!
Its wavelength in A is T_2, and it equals 3990.76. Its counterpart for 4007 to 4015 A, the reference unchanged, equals 4013.80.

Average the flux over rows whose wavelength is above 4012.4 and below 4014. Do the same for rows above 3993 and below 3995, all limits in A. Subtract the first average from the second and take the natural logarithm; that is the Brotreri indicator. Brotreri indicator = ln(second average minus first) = -0.8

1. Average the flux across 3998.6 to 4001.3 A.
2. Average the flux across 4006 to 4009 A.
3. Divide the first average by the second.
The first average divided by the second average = 1.01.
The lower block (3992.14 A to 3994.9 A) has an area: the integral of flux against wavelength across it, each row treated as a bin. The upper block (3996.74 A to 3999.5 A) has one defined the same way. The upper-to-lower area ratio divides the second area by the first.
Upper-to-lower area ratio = 0.96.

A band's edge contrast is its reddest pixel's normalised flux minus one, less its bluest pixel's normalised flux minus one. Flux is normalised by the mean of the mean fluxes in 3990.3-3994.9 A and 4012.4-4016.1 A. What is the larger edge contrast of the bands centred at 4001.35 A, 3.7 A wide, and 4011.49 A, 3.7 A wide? 0.05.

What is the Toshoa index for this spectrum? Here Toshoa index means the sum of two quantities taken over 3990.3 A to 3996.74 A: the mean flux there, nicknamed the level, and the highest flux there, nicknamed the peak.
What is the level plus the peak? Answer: 26.3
